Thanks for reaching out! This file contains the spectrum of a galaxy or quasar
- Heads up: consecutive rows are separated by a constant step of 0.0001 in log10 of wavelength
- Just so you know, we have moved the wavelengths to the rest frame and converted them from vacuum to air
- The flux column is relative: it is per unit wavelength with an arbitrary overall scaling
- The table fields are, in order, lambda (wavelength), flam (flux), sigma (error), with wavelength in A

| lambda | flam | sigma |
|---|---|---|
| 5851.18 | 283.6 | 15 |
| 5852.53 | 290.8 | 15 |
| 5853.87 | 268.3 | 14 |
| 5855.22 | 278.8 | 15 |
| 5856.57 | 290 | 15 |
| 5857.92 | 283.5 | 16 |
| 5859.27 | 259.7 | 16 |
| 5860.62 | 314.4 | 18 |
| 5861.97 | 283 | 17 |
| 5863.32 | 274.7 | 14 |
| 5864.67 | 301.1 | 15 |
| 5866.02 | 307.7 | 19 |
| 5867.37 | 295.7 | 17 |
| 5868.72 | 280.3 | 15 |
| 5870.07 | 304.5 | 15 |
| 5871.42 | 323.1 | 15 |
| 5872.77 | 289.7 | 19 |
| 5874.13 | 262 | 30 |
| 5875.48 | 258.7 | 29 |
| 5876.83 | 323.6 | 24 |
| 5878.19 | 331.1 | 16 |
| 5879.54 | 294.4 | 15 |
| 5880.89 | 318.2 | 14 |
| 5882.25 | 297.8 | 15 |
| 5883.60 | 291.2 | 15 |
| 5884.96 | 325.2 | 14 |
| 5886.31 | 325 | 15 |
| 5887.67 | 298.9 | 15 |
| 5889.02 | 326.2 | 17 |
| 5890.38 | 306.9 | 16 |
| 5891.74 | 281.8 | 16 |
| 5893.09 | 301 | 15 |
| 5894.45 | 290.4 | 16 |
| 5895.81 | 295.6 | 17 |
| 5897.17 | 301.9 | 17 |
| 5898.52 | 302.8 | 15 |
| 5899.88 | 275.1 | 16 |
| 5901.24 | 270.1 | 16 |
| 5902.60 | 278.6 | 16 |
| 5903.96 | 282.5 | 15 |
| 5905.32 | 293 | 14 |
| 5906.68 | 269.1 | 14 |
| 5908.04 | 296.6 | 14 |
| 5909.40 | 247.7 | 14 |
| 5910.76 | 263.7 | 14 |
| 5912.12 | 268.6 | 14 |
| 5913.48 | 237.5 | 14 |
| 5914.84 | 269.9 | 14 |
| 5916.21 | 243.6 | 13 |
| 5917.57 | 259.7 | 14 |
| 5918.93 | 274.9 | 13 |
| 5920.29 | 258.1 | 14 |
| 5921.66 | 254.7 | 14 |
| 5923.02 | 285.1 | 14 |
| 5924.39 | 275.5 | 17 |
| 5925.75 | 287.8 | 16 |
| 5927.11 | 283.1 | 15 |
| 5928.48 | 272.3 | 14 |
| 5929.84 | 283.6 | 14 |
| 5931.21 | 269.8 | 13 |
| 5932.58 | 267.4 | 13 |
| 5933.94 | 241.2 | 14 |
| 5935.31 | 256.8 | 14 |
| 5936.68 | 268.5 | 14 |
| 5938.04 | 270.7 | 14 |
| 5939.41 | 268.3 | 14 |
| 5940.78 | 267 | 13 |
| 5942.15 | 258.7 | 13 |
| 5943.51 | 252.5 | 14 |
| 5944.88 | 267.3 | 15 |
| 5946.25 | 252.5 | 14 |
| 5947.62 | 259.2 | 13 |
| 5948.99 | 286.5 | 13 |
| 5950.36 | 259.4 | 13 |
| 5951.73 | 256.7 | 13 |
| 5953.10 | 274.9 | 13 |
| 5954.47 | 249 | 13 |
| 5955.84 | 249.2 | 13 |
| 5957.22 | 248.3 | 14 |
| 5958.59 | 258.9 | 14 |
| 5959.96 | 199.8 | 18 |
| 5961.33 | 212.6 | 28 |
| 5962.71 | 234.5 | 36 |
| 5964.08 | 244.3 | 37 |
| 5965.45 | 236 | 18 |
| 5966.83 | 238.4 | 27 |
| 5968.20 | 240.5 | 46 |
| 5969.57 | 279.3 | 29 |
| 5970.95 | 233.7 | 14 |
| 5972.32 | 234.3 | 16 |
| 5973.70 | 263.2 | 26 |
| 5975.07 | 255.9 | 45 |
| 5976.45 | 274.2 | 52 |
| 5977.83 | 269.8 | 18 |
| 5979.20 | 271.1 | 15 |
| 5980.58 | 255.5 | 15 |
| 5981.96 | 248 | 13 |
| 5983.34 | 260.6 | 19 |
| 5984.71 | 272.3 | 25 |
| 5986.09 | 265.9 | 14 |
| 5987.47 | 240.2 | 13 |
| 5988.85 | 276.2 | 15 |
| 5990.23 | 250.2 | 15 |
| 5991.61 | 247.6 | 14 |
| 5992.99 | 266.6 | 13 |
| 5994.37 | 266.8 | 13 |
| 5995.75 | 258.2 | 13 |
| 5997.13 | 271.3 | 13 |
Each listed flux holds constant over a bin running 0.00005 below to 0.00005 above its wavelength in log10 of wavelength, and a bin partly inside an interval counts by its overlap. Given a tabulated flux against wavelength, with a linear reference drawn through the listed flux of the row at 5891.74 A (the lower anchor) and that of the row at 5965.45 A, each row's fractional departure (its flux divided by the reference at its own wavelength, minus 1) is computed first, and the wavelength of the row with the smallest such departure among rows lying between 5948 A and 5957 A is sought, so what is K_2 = 5954.47 A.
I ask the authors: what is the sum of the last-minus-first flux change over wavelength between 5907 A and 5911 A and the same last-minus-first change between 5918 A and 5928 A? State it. -25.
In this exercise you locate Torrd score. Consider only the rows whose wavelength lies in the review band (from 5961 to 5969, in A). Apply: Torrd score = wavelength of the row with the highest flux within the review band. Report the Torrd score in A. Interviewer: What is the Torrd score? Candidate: 5964.08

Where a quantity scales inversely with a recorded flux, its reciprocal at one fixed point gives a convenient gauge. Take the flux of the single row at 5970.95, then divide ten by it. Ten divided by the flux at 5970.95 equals 0.043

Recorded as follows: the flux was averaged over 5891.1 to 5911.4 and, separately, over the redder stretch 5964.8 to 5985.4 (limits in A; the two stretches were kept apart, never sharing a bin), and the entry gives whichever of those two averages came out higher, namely 283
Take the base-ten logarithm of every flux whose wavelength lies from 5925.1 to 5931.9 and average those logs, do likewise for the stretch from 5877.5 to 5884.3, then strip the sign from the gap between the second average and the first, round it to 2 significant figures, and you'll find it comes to 0.040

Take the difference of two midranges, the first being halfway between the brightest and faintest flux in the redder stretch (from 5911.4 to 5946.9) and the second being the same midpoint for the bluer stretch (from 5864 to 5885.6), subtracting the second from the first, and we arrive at -32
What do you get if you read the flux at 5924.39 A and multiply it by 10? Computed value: 2755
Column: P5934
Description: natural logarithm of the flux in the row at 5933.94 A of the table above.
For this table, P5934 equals 5.49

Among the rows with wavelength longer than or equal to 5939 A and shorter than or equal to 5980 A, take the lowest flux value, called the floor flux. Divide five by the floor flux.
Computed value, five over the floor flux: 0.0250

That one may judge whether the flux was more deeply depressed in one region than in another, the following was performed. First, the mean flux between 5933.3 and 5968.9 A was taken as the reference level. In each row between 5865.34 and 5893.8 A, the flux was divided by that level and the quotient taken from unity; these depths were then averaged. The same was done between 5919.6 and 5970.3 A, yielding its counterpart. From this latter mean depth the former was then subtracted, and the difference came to 0.17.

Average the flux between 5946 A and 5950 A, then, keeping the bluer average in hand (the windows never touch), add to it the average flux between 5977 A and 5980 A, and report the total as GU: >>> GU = 537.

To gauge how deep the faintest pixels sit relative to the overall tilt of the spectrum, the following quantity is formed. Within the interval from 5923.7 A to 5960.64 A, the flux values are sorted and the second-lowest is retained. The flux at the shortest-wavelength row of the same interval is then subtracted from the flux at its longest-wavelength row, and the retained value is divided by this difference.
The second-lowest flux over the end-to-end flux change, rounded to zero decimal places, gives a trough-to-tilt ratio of -3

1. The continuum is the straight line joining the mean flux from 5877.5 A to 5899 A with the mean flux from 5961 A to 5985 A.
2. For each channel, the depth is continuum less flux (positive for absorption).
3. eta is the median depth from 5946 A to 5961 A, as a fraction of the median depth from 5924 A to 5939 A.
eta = 1.21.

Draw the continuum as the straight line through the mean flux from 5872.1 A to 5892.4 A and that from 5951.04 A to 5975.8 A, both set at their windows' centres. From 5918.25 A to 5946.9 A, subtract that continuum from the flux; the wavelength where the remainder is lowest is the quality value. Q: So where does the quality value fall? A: 5933.94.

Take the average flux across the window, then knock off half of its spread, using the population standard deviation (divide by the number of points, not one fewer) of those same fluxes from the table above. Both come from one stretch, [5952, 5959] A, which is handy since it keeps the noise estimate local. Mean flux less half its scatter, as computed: 251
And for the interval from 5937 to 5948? 259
